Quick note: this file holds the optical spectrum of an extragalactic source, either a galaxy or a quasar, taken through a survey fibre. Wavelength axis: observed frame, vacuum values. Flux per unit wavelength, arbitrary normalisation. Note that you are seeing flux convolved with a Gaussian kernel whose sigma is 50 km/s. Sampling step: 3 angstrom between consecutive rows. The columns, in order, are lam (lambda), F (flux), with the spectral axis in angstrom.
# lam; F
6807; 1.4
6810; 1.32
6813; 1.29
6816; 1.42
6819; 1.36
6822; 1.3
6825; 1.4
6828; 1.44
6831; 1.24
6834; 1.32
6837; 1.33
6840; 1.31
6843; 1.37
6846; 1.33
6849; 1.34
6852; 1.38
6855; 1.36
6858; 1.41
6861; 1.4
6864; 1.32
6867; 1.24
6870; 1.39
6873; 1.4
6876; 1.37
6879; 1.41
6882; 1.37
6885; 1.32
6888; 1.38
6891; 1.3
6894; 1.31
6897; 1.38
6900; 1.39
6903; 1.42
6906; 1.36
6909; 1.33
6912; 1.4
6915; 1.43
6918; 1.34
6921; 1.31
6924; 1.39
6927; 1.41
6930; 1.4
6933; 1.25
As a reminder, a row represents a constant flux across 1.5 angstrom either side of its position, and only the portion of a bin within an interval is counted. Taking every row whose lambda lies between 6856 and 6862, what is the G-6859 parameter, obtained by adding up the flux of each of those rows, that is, 2.81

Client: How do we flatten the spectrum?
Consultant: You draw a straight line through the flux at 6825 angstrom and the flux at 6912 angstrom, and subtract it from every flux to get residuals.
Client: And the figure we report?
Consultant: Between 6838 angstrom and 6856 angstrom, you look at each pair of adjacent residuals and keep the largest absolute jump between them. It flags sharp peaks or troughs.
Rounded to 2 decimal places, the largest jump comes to 0.06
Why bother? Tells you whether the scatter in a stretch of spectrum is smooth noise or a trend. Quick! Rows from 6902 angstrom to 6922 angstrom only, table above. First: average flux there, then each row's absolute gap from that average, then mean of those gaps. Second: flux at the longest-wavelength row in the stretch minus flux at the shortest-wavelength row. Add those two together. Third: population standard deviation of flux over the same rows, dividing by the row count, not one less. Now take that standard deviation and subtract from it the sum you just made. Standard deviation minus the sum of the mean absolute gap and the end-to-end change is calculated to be 0.11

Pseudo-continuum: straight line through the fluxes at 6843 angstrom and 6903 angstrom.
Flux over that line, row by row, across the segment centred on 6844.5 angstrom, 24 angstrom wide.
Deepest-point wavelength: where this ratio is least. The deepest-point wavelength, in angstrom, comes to 6840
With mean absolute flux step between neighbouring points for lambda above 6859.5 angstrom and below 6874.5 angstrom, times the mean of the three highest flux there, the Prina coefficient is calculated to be 0.112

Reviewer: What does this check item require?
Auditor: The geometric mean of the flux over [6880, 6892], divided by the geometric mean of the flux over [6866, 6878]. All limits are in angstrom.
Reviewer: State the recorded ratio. 1.00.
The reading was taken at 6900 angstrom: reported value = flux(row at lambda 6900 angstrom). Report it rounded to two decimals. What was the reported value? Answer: 1.39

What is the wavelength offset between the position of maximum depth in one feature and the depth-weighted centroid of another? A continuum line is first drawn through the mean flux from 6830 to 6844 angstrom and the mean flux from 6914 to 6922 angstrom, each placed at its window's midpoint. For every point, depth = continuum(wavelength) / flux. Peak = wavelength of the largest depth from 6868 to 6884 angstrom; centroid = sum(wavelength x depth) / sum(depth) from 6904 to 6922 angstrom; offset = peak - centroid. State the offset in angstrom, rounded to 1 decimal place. -31.5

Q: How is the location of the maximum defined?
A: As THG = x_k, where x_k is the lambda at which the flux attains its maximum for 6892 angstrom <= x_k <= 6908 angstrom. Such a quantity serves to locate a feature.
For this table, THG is 6903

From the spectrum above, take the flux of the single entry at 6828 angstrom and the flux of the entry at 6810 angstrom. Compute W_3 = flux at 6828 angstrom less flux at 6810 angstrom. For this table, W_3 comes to 0.12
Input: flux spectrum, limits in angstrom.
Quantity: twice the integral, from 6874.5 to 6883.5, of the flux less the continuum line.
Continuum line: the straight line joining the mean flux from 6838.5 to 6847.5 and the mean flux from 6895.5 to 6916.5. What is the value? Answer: 0.3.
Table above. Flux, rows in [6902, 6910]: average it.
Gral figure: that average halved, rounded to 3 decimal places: 0.685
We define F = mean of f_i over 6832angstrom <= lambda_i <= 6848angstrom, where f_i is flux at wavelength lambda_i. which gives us 1.33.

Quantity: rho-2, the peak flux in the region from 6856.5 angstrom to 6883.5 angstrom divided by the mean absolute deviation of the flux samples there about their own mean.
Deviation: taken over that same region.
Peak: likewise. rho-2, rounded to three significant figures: 36.1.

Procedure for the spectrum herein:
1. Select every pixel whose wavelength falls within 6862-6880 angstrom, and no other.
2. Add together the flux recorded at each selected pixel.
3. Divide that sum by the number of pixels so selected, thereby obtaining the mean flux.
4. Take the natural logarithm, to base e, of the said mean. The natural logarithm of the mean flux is 0.304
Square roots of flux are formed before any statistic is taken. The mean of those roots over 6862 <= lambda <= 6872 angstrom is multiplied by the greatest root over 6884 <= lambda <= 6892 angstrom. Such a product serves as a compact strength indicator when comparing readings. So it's 1.35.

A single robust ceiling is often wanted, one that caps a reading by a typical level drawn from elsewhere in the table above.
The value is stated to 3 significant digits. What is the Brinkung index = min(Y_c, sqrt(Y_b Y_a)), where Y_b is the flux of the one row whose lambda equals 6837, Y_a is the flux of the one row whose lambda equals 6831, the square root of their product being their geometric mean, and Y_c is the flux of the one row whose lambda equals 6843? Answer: 1.28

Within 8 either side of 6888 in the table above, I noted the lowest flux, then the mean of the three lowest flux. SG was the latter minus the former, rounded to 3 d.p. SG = 0.010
